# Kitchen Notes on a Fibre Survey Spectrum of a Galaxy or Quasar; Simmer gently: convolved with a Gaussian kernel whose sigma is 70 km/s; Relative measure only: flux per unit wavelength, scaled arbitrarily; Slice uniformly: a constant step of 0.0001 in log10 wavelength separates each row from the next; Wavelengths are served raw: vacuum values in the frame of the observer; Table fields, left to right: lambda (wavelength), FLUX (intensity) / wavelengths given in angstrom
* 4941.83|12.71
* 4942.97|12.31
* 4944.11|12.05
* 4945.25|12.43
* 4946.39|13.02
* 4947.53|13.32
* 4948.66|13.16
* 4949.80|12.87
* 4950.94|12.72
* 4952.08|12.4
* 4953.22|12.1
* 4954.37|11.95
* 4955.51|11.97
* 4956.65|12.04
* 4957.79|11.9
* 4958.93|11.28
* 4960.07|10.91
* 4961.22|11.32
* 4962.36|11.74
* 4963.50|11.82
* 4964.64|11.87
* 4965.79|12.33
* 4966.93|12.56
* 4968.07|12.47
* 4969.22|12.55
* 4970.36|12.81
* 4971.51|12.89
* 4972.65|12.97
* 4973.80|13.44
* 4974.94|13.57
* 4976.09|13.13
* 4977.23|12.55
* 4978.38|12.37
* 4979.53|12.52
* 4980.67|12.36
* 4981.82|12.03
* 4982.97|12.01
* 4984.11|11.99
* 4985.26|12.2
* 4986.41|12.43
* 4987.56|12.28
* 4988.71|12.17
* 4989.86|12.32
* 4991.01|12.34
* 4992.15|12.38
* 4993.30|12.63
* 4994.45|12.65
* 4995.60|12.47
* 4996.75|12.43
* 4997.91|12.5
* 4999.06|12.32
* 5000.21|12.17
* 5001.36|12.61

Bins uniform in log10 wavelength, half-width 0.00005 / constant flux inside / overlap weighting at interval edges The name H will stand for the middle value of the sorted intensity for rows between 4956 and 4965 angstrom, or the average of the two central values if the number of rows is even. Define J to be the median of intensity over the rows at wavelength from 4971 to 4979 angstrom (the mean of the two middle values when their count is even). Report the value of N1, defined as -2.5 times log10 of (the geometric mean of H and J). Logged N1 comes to -2.73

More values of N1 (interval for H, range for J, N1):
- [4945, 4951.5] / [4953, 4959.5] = -2.74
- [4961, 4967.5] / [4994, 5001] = -2.71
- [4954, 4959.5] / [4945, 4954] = -2.73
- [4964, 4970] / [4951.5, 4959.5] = -2.72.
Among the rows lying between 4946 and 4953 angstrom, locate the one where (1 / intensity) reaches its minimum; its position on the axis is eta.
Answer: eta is 4947.53 angstrom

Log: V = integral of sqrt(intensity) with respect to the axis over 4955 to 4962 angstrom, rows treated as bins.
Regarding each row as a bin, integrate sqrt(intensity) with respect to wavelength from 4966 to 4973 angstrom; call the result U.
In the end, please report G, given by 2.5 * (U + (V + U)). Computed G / 184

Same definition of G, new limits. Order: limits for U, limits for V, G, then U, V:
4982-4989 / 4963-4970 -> 183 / 24.4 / 24.5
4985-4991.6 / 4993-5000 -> 178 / 23.1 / 24.7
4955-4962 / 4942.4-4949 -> 178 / 23.8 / 23.5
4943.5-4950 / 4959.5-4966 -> 172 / 23.3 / 22.1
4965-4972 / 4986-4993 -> 185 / 24.8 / 24.6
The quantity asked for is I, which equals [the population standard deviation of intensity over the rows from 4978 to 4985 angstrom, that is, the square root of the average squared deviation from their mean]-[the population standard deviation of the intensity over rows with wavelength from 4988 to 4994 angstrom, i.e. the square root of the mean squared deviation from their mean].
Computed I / 0.06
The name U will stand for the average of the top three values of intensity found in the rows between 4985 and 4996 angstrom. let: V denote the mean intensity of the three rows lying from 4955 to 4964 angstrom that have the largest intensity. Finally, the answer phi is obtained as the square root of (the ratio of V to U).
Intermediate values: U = 12.6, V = 12.0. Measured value 0.98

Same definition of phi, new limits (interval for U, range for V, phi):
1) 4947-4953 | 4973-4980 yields 1.01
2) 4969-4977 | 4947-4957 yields 0.99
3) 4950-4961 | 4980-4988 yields 1.00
